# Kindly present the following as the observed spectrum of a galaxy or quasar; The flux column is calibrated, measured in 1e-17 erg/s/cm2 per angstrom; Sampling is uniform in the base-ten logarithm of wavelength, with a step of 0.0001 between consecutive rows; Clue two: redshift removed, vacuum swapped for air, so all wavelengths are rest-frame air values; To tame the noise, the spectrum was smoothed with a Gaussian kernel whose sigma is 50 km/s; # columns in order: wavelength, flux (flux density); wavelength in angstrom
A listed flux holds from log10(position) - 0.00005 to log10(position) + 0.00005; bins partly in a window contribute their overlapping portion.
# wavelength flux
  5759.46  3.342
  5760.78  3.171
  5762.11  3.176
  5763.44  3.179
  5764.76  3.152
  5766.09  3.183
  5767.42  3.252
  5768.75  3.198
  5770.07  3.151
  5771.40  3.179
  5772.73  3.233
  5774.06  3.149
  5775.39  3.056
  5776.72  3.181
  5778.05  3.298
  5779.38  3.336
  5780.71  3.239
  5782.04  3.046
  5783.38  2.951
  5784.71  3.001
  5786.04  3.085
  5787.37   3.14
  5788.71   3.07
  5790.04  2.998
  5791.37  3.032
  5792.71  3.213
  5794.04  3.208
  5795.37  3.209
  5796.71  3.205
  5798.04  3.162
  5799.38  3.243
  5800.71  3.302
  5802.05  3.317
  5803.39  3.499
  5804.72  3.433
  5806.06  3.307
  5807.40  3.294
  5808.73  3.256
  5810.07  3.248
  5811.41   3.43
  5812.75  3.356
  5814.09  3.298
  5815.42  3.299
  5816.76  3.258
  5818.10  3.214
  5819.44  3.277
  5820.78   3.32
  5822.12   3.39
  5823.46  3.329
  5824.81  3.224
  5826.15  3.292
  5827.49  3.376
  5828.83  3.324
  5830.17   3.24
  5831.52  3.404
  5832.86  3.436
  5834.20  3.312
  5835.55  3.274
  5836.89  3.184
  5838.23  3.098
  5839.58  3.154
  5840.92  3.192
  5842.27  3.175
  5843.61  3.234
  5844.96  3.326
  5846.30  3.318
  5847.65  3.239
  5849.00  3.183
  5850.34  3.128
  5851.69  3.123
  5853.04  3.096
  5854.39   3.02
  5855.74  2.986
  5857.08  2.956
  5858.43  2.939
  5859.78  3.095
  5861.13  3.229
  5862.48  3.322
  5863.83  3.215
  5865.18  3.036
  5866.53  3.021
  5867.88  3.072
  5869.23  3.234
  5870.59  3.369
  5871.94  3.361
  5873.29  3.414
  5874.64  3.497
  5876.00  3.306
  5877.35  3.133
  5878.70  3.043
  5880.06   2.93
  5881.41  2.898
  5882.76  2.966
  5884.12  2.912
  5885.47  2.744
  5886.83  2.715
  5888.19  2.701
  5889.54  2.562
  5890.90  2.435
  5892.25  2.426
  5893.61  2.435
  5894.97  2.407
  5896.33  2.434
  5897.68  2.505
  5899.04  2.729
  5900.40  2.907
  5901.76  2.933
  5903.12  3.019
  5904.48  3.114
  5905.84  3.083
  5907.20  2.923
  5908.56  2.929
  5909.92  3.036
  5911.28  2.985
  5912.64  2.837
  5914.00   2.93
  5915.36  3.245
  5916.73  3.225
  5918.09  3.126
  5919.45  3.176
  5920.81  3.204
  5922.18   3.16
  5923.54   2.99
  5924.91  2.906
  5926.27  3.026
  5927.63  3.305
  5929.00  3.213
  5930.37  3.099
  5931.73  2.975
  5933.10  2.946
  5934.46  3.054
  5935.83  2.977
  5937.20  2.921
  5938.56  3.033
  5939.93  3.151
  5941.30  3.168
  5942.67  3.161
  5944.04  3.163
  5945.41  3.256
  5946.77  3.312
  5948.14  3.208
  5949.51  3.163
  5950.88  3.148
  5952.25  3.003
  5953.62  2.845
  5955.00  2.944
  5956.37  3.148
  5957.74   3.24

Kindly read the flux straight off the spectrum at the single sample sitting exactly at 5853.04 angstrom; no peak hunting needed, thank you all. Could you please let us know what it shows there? 3.096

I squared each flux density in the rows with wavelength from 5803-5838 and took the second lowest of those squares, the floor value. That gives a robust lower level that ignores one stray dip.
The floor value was 10.3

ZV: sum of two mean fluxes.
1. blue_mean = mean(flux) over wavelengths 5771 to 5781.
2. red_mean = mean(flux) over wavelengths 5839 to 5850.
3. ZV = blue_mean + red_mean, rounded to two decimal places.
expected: 6.44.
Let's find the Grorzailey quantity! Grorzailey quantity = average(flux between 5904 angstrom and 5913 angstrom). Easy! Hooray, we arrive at 2.99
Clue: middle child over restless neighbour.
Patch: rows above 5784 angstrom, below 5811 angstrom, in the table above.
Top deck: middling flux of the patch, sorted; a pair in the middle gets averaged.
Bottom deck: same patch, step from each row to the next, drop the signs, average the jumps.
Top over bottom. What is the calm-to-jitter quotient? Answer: 54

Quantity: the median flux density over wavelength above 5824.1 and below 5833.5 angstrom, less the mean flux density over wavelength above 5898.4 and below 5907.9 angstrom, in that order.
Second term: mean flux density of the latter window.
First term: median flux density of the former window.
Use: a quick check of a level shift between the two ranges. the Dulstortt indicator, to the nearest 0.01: 0.37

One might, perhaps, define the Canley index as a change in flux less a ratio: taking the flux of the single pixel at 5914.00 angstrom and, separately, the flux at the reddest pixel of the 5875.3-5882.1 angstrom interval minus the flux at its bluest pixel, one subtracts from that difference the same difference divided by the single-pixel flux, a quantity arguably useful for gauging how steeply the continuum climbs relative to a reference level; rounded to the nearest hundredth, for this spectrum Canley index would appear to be -0.27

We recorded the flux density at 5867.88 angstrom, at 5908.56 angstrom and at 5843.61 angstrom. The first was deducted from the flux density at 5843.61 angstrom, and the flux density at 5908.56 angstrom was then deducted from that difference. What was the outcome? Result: -2.8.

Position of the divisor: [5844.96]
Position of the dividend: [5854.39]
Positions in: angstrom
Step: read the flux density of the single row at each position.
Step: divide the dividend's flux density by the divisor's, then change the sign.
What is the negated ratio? -0.91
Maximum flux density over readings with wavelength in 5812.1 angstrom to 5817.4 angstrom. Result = 3.356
